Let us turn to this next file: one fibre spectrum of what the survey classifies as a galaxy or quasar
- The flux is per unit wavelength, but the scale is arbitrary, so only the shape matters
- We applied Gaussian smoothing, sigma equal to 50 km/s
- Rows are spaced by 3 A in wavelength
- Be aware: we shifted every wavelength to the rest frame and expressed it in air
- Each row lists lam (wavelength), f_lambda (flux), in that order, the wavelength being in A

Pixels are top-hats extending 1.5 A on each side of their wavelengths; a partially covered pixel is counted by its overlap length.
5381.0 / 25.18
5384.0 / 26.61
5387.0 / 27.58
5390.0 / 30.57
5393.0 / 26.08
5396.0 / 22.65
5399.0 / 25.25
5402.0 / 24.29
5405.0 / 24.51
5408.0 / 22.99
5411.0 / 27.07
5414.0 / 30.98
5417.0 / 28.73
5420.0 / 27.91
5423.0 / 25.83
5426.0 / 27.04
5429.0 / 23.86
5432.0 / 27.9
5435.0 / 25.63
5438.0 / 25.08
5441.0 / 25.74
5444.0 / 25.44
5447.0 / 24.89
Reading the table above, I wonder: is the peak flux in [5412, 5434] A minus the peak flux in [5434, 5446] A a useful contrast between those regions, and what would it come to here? 5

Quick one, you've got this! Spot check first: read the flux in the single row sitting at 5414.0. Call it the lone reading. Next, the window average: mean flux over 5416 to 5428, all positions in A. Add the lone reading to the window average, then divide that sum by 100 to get 0.58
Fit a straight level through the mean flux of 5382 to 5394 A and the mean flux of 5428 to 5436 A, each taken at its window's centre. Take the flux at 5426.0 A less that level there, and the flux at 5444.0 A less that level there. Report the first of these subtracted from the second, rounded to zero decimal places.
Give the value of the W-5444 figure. -1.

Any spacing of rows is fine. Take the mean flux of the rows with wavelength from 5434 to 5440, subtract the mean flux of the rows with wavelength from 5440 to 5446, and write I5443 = -0.2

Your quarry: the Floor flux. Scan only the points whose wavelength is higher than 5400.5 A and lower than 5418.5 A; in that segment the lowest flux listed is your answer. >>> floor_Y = 22.99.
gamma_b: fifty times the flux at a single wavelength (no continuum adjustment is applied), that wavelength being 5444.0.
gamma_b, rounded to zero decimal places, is 1272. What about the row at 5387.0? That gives 1379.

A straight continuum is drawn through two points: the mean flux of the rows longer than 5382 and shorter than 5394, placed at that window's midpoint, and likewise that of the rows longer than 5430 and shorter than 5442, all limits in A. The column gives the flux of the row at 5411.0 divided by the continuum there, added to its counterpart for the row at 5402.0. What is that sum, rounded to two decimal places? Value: 1.90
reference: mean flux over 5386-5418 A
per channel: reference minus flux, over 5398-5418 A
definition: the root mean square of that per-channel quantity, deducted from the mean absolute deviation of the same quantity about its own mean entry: -0.33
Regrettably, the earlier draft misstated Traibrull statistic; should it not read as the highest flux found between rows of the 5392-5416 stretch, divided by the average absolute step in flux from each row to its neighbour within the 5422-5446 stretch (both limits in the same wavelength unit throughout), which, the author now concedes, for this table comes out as 18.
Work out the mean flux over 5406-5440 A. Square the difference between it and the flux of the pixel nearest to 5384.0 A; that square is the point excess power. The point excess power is 0.0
